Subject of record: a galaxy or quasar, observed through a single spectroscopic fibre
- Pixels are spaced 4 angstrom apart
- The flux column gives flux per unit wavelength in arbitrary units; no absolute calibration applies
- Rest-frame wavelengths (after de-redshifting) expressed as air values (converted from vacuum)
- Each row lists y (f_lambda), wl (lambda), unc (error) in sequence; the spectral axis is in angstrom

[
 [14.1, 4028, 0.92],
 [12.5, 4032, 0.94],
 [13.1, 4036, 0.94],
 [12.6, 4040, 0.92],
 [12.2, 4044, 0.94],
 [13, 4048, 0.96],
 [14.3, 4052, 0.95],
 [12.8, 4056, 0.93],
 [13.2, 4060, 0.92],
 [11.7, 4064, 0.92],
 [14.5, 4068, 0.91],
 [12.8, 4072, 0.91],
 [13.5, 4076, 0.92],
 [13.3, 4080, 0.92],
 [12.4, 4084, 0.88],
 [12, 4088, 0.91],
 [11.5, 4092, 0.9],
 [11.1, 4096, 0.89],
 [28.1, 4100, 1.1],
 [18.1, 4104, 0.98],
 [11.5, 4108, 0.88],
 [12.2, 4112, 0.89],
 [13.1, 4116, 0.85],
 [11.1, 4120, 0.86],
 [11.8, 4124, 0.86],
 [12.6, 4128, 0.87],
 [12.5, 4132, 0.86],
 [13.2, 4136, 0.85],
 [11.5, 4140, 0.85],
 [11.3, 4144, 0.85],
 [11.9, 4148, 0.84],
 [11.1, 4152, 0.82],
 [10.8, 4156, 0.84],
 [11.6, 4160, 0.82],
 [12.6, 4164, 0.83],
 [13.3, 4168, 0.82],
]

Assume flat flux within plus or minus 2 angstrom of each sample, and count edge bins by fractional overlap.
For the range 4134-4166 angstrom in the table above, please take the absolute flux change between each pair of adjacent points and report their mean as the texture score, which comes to 0.8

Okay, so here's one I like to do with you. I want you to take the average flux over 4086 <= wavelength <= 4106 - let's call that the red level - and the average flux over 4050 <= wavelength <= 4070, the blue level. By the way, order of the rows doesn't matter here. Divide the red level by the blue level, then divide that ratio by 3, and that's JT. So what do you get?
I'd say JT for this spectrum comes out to 0.405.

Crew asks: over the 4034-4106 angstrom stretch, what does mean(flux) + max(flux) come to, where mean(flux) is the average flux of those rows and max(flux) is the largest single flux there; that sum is 42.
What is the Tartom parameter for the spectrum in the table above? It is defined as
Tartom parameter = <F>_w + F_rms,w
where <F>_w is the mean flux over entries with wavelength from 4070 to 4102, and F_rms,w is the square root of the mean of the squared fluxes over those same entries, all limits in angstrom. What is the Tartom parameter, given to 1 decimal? 29.6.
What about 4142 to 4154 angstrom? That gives 22.9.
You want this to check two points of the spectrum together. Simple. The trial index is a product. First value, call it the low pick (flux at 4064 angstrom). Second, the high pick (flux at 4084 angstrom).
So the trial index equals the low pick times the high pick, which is 145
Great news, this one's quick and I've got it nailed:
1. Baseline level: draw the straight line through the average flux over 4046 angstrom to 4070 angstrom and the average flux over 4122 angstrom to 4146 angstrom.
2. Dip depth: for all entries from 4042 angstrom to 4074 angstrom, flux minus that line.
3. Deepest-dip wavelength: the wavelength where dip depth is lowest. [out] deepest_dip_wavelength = 4064 angstrom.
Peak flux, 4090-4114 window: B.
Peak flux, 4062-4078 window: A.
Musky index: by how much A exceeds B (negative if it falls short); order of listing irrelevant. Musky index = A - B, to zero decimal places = -14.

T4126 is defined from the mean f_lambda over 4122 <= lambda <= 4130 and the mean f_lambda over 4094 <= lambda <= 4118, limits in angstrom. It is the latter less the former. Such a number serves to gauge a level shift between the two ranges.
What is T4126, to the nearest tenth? 3.5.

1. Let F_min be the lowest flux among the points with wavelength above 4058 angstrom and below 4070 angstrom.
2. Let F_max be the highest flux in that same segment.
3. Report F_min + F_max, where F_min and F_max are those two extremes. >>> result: 26.2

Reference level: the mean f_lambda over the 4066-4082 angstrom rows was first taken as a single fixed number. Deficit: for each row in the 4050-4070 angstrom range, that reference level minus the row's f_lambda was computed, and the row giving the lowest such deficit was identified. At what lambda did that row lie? 4068 angstrom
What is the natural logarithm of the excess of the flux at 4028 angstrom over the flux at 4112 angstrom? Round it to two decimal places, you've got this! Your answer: 0.64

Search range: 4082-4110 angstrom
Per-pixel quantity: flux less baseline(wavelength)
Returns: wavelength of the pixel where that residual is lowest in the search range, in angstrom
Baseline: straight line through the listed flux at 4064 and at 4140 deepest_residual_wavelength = 4096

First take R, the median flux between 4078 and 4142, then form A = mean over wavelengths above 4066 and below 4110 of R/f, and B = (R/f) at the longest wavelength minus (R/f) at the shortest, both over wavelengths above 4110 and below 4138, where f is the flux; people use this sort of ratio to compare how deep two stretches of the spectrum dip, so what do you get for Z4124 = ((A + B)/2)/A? 0.46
